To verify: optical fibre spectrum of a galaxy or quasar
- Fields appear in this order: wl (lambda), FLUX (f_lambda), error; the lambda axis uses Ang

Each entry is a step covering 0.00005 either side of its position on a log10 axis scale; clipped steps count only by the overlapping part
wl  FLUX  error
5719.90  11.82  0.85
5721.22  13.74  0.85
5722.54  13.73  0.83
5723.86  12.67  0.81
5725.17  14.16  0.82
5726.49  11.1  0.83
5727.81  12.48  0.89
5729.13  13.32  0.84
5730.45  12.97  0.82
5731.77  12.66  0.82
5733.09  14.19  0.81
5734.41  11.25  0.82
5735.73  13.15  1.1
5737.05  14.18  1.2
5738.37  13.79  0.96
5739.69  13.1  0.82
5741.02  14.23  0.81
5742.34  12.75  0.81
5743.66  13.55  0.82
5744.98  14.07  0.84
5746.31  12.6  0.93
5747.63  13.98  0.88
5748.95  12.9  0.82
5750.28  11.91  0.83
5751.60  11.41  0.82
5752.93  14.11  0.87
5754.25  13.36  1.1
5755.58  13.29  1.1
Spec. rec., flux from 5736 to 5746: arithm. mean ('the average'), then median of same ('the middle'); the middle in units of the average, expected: 1.01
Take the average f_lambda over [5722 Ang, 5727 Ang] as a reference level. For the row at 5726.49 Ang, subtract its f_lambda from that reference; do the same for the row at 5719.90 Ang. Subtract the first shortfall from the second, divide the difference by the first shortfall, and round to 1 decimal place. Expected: -0.4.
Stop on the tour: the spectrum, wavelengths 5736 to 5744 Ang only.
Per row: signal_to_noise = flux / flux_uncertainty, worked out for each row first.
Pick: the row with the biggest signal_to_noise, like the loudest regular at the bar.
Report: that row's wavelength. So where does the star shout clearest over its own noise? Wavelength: 5741.02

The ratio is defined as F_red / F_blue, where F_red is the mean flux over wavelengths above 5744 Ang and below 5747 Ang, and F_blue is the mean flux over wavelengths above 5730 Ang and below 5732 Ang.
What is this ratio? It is 1.04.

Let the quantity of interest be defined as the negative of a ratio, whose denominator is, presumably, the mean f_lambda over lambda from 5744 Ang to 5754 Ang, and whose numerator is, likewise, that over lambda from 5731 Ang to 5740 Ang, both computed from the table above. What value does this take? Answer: -1.01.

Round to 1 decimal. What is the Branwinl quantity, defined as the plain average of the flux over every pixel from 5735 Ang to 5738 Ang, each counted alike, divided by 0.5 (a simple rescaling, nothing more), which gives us 27.3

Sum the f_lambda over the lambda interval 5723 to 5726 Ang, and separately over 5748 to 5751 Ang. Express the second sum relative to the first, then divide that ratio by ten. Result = 0.09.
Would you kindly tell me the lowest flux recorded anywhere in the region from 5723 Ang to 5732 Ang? 11.1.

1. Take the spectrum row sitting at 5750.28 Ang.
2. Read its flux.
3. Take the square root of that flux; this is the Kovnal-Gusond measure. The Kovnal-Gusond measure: 3.45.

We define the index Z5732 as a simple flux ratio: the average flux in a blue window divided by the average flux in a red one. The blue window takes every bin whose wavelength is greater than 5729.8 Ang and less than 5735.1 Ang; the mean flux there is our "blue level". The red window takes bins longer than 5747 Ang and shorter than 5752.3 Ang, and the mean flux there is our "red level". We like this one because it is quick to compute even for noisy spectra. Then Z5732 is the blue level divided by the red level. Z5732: 1.02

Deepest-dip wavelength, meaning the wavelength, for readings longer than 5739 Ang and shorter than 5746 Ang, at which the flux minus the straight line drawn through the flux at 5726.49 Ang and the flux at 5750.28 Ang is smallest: 5742.34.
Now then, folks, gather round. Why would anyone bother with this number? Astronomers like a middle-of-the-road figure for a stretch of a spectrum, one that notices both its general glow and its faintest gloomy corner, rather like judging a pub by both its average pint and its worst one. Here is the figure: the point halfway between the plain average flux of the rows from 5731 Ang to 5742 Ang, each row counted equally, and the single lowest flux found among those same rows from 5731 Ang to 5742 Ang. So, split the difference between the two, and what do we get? 12.3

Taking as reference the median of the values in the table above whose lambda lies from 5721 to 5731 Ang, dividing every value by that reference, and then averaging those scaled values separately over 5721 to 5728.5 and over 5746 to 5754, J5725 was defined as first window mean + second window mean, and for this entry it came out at 1.96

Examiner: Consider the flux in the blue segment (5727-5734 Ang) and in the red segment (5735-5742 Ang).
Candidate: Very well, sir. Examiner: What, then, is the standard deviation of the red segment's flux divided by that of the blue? 0.80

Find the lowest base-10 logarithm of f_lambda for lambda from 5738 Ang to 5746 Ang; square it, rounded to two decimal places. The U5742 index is 1.22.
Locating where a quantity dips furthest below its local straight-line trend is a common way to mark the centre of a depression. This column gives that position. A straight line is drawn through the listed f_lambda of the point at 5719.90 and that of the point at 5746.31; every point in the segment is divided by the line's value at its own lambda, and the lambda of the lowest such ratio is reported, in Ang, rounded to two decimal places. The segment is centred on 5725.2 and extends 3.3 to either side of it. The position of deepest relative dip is 5726.49 Ang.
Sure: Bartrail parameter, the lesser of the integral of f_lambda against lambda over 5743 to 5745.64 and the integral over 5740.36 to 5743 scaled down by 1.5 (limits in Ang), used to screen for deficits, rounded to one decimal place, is 23.8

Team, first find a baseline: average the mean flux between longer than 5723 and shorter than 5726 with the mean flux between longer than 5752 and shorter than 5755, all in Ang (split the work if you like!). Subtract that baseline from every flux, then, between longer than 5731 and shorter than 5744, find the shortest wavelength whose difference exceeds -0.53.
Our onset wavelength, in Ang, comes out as 5733.09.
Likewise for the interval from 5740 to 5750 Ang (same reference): 5741.02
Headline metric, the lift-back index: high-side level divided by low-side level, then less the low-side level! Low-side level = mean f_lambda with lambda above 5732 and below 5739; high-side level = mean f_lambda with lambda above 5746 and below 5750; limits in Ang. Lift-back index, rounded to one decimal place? -12.3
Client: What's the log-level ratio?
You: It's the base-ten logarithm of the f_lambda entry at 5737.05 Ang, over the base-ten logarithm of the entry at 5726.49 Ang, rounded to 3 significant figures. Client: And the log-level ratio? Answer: 1.10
